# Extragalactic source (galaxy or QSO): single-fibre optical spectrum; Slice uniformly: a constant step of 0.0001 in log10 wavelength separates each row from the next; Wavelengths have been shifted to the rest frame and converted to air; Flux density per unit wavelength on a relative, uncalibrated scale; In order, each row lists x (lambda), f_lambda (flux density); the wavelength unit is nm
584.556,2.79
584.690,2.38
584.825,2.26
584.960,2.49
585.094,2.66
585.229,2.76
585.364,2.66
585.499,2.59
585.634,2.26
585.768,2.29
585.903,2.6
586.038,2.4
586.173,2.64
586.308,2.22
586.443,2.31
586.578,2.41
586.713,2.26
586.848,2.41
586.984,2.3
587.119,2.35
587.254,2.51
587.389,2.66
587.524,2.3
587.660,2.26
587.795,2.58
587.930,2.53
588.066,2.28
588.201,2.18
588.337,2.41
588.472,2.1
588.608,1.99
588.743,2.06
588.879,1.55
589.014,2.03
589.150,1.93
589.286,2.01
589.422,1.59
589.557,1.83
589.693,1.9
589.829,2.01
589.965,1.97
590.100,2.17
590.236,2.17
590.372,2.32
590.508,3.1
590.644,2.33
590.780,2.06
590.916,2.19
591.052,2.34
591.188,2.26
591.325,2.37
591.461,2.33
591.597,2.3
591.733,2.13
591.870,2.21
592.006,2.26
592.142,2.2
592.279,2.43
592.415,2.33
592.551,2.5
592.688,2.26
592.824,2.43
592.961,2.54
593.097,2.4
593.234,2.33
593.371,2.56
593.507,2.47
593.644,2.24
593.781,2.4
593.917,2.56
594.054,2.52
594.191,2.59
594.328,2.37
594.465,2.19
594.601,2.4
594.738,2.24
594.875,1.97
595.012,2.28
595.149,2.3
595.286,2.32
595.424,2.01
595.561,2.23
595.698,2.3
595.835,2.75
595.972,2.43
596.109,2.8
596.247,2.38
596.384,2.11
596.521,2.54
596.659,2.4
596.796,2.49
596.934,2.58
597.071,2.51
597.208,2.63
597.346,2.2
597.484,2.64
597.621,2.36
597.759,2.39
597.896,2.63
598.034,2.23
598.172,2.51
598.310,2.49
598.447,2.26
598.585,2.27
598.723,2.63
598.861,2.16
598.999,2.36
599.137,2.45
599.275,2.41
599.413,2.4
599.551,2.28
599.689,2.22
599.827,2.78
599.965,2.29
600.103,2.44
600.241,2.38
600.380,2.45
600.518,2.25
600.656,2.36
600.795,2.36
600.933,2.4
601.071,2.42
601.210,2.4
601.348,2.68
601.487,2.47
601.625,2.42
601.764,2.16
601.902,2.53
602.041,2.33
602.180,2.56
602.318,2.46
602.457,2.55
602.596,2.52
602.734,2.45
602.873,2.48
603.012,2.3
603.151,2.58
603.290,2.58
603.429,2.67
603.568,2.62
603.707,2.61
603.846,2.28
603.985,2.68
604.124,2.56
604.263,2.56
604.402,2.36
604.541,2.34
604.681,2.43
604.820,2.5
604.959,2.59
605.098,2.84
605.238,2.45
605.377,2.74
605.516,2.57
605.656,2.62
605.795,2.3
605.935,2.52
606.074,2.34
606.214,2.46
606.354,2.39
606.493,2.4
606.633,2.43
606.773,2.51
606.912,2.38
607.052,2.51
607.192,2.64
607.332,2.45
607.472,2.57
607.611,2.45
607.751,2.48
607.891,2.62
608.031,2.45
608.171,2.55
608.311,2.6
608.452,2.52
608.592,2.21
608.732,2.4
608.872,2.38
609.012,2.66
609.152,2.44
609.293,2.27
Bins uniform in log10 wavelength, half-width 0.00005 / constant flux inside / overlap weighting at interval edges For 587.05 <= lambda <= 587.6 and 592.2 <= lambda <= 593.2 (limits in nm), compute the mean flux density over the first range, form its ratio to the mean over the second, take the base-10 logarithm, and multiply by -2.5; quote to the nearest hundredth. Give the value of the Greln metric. -0.02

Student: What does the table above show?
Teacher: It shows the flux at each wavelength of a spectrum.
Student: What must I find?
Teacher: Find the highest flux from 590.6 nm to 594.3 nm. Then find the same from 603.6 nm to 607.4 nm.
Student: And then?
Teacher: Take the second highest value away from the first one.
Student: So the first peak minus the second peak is -0.25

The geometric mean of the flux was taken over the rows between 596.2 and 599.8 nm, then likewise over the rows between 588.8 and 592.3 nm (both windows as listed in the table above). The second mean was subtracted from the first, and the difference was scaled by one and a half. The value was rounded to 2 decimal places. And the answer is 0.40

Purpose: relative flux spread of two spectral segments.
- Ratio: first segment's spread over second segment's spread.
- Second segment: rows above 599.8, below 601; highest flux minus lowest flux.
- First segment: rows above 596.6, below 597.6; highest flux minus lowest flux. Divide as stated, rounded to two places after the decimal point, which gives 0.83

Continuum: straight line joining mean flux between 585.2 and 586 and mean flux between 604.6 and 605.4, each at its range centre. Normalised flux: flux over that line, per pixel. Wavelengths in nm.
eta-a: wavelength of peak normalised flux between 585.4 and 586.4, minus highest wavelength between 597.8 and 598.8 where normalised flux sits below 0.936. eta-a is -12.41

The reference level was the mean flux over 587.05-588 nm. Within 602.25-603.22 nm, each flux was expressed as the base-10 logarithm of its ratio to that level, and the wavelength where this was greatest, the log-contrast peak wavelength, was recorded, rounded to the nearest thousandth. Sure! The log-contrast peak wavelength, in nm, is 603.151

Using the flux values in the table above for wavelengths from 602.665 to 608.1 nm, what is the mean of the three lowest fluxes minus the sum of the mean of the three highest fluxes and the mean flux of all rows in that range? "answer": -2.97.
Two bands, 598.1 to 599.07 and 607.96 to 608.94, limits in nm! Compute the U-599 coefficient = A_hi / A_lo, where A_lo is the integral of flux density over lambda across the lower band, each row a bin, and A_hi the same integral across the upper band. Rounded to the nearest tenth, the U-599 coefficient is 1.0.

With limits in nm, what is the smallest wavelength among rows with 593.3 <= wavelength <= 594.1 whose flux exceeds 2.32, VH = 593.371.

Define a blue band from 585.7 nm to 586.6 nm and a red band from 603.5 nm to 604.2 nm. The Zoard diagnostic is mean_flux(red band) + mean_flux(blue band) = 4.96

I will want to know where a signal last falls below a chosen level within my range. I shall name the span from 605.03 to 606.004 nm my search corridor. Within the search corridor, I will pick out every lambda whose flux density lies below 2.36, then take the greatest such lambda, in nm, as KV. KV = 605.795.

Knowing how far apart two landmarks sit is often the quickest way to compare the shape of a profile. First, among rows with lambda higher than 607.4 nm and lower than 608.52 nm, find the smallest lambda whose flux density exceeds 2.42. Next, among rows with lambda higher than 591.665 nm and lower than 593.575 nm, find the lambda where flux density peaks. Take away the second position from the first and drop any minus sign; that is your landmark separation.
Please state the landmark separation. 14.10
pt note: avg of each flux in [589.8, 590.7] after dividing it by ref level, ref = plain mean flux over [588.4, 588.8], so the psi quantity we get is 1.12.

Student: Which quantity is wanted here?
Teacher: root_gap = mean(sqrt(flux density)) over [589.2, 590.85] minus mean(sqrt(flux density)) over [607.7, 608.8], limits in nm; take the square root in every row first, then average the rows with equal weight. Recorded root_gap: -0.12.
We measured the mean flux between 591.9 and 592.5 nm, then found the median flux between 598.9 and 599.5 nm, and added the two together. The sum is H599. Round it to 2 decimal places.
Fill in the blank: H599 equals 4.71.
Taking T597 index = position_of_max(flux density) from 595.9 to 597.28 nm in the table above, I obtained 596.109 nm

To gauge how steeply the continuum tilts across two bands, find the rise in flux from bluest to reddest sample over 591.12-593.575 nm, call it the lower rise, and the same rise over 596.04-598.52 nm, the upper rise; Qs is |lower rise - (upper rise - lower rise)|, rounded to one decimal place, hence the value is 1.0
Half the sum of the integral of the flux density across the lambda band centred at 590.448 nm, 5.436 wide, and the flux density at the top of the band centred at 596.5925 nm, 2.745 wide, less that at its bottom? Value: 6.2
